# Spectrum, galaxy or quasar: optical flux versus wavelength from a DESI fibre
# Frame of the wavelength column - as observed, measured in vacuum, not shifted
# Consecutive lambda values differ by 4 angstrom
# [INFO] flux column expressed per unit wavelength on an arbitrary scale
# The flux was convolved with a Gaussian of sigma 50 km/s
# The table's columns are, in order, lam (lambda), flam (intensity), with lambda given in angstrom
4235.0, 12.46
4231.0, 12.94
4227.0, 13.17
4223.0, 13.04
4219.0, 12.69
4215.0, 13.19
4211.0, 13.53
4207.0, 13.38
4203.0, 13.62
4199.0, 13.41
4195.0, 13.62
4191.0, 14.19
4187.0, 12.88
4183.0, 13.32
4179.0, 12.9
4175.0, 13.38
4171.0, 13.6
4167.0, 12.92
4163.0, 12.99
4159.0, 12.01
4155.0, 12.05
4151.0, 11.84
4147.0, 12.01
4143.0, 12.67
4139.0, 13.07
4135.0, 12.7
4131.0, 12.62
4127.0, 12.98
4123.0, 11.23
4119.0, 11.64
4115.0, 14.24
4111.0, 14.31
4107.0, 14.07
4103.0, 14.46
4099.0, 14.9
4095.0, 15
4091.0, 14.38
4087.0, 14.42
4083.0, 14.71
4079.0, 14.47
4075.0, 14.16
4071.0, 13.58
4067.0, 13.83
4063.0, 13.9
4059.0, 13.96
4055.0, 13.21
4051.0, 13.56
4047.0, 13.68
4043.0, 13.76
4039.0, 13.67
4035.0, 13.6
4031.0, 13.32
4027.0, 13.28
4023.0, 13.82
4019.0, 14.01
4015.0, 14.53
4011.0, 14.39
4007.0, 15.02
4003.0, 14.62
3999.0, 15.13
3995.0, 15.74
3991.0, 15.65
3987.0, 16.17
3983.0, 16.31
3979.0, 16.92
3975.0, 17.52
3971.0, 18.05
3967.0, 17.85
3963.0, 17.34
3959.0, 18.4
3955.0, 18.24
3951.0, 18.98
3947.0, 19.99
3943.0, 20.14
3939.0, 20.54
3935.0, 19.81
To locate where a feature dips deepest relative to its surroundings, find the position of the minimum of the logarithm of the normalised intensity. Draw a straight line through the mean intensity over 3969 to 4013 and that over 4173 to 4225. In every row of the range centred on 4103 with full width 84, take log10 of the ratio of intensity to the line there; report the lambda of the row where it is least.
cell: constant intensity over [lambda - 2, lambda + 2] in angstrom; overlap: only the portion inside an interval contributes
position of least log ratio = 4123.0 angstrom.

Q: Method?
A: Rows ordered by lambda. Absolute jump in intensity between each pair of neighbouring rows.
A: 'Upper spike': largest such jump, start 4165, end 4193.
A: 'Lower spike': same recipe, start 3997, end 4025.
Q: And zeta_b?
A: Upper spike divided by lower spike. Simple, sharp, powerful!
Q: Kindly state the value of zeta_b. 2.1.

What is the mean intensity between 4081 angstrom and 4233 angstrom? 13.3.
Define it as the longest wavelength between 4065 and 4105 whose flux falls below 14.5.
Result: 4103.0 angstrom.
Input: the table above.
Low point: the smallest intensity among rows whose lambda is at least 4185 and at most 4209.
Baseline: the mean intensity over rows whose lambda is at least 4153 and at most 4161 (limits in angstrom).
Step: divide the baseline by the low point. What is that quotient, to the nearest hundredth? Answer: 0.93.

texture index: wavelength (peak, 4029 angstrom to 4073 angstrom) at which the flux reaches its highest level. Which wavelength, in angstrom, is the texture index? 4059.0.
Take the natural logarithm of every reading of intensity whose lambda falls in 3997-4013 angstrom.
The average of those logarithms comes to 2.69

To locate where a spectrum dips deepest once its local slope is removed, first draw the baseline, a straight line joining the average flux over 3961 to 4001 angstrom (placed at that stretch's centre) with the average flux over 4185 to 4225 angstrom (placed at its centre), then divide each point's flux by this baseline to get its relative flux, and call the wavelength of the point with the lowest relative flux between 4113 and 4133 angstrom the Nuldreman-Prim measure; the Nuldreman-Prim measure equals 4123.0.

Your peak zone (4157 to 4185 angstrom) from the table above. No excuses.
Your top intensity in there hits 13.6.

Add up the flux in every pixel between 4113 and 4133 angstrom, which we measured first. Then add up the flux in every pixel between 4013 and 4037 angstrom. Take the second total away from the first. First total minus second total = -20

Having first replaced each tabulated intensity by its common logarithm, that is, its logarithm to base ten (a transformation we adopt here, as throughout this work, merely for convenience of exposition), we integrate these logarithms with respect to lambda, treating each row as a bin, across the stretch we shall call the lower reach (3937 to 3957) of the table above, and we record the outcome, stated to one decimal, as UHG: 25.8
